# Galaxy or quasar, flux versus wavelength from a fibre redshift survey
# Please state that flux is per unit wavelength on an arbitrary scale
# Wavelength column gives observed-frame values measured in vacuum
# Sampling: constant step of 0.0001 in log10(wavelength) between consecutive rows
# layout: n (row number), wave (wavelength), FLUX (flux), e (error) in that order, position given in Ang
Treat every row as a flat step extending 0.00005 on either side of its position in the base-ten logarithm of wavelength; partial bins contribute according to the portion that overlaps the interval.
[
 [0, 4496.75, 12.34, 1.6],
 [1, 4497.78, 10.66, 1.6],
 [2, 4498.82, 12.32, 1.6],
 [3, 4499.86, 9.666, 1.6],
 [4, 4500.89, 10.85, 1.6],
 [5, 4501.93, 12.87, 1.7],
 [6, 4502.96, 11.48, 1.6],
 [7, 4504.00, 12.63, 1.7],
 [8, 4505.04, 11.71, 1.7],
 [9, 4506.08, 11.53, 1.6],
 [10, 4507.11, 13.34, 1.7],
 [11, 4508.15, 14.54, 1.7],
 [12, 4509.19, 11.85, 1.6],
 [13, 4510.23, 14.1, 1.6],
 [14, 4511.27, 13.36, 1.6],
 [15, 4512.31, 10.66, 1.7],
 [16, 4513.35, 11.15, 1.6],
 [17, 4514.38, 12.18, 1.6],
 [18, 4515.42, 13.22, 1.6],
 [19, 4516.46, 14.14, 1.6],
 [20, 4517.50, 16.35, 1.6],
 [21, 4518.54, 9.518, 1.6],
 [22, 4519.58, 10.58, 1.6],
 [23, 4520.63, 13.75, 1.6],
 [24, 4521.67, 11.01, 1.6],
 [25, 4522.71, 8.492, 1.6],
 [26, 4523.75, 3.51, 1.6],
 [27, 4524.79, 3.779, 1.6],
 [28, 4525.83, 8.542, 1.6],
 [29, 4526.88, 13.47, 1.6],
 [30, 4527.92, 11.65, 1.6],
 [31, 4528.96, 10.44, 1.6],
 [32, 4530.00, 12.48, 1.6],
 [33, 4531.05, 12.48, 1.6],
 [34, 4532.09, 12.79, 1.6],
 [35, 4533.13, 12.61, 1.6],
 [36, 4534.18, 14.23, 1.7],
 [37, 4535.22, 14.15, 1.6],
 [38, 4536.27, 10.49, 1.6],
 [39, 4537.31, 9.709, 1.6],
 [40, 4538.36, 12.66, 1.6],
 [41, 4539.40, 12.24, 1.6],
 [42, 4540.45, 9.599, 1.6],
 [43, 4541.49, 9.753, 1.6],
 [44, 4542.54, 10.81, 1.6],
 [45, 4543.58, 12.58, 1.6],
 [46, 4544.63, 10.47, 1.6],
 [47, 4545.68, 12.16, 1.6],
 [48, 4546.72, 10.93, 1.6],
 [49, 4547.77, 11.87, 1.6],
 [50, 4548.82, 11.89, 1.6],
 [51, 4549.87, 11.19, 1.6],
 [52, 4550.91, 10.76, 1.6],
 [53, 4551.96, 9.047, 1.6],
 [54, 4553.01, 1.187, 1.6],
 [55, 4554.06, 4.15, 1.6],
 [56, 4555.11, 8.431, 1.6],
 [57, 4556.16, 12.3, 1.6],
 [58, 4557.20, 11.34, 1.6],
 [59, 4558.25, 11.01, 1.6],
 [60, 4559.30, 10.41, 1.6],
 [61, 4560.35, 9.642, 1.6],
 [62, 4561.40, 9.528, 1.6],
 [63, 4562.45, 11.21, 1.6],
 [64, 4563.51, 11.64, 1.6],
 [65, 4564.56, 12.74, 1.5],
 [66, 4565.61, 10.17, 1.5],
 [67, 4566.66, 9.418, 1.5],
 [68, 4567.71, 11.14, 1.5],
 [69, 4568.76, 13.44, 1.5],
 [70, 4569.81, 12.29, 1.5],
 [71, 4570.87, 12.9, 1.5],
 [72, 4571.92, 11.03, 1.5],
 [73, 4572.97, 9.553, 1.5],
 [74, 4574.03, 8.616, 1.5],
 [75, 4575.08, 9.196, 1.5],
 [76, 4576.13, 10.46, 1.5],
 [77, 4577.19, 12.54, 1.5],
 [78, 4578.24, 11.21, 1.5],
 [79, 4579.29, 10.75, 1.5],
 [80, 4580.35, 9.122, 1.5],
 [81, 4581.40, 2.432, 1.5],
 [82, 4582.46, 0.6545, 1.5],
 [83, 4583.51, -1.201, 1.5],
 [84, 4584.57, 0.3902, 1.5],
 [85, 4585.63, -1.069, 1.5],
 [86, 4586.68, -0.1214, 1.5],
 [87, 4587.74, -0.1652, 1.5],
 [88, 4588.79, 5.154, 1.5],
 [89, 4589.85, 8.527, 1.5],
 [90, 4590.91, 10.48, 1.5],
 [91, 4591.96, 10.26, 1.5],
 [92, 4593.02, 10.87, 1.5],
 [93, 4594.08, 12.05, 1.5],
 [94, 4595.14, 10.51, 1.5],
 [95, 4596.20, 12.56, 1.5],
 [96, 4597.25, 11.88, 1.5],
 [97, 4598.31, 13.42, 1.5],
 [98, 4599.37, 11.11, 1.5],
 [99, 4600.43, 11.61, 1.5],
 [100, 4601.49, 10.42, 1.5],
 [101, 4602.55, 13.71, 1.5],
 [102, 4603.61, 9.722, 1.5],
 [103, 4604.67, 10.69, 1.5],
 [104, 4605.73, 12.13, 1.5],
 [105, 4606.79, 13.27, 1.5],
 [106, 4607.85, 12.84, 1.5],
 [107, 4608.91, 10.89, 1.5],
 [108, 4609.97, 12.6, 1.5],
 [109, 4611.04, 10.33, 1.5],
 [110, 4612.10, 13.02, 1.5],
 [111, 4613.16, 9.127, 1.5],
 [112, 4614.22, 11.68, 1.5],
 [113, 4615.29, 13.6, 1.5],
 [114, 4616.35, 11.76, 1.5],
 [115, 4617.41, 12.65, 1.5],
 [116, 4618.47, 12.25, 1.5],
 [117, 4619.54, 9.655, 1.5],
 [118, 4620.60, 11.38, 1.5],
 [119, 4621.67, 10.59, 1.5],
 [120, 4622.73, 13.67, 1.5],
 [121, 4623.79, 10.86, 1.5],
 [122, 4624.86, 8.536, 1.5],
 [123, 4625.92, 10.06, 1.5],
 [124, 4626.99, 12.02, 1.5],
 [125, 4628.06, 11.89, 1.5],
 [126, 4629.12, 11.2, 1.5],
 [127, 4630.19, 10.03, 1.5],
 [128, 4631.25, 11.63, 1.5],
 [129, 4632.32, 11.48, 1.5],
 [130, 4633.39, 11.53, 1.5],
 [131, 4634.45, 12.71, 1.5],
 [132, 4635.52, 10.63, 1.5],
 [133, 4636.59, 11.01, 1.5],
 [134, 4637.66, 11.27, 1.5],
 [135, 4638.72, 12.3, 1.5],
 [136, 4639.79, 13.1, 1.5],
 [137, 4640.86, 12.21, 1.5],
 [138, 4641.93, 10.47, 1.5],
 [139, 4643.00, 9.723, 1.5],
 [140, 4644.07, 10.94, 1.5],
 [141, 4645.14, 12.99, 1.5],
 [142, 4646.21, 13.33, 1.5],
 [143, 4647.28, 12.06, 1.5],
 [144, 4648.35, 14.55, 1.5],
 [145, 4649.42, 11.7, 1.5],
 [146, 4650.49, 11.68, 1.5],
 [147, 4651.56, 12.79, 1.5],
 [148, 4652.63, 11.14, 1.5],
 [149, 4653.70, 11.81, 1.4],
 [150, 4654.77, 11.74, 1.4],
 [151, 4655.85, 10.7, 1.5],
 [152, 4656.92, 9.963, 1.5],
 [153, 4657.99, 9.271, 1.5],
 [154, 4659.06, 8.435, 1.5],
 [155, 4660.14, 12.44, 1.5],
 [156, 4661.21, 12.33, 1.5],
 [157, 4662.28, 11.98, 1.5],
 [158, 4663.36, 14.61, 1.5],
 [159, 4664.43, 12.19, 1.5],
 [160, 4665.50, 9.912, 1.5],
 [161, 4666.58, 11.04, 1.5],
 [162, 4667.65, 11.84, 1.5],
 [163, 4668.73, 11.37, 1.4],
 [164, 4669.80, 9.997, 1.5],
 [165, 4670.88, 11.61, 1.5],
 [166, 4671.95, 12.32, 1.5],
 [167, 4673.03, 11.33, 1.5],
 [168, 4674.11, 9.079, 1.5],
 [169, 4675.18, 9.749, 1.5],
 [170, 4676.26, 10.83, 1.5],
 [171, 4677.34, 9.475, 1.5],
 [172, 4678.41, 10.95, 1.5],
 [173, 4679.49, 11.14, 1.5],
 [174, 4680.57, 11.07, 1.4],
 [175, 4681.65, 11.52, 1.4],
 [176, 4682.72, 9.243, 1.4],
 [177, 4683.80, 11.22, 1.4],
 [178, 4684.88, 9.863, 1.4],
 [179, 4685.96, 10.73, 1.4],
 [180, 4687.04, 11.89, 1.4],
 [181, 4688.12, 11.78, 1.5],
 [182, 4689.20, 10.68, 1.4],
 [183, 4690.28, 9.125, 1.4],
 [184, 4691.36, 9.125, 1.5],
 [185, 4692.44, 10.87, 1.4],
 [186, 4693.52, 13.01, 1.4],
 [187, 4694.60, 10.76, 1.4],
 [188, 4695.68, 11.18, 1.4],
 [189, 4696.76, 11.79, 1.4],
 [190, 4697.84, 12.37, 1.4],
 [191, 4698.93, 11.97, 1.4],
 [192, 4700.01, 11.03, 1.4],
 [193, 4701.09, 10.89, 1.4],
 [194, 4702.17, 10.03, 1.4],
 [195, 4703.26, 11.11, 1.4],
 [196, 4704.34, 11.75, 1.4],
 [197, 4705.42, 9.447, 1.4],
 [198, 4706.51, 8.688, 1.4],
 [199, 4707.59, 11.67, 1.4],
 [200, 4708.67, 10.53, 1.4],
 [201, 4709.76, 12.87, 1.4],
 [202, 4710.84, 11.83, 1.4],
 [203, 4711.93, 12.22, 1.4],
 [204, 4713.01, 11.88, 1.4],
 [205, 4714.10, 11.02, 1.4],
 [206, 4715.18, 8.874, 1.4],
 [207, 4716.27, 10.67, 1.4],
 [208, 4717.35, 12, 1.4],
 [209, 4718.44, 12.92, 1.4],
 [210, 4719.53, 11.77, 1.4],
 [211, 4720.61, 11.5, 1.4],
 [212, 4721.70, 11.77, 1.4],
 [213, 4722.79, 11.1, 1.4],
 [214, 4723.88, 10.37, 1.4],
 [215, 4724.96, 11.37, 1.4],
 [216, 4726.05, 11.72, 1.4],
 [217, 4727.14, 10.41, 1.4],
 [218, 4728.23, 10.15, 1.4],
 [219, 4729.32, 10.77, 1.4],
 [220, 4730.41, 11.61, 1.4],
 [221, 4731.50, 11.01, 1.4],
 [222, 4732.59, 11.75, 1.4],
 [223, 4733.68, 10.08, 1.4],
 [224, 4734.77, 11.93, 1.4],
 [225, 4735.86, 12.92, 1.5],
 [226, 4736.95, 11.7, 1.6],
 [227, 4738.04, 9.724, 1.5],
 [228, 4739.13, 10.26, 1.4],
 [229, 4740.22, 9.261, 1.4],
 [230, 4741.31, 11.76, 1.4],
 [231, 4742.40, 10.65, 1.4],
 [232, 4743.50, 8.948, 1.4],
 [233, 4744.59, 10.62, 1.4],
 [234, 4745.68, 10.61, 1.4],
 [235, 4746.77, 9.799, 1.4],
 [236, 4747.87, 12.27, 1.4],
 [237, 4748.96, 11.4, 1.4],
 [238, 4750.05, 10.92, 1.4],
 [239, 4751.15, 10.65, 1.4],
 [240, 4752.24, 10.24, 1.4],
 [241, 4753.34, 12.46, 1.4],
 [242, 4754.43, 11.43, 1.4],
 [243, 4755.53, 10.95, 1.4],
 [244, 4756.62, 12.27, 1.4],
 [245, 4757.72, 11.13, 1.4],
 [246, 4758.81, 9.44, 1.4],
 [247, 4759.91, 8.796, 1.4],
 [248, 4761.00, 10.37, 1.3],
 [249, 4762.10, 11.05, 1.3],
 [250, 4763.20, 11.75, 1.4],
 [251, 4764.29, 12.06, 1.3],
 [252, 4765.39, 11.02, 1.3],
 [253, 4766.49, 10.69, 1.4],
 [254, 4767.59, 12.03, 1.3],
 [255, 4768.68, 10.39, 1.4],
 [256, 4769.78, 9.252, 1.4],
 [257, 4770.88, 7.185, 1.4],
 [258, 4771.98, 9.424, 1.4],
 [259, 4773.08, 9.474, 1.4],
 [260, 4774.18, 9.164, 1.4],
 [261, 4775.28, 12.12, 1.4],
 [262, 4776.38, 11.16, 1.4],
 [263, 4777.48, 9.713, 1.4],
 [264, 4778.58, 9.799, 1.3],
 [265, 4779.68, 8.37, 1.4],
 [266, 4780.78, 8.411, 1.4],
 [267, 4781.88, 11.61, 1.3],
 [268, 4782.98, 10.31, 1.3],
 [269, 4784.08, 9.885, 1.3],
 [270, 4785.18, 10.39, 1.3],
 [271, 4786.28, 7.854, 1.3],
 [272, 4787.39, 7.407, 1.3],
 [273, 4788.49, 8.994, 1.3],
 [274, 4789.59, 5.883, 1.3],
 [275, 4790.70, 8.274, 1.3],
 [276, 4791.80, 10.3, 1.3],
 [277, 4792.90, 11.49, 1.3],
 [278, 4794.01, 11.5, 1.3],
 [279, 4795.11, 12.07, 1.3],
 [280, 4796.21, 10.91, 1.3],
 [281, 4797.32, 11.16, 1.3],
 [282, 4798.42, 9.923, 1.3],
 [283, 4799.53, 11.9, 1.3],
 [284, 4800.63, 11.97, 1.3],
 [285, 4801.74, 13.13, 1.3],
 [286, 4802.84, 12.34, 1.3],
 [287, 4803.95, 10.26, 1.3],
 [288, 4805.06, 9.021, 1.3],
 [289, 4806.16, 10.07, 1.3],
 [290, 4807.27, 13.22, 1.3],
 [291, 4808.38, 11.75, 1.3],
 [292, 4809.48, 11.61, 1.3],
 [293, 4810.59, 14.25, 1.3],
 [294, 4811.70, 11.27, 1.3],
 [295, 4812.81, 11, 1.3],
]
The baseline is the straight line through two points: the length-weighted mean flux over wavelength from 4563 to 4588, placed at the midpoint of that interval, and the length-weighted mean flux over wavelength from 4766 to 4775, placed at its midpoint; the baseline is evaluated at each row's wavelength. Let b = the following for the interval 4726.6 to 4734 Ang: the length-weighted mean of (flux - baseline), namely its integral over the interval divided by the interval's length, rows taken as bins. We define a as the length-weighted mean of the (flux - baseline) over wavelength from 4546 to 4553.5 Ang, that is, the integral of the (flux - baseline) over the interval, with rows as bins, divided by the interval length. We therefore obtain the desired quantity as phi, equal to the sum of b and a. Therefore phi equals 3.5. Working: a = 2.0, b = 1.5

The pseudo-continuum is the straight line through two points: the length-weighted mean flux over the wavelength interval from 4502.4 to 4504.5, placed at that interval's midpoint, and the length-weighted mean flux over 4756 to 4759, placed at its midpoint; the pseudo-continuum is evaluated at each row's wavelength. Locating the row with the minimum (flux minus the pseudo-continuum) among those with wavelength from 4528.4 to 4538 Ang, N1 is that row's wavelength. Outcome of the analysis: 4537.31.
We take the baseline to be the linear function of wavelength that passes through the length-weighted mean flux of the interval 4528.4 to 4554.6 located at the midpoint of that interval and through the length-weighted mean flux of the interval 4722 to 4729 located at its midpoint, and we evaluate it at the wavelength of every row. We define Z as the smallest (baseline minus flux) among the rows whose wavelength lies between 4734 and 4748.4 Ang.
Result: -2.0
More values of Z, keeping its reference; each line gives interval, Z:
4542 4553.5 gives -1.8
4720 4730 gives -0.9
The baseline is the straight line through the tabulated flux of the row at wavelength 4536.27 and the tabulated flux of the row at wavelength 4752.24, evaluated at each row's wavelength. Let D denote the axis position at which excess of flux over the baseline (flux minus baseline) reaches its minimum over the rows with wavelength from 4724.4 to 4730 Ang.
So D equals 4728.23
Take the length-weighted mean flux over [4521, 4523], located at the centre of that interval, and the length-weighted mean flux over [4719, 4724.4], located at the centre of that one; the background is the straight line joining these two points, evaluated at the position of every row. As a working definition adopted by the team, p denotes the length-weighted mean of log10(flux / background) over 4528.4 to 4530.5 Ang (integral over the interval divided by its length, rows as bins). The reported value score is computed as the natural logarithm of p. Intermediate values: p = 0.05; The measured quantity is -3.1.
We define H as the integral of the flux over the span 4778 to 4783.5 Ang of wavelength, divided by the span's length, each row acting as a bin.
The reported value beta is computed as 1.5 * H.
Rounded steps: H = 9.7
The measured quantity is 14.6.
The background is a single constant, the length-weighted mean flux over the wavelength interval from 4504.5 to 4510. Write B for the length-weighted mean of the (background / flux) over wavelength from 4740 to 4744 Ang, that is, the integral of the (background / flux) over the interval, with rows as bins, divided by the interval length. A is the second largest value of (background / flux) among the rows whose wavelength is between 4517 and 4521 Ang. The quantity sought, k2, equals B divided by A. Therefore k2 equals 1.04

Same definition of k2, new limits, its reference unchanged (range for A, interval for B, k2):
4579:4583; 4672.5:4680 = 0.24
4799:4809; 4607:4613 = 0.86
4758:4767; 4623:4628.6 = 0.89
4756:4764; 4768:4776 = 1.00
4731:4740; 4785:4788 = 1.23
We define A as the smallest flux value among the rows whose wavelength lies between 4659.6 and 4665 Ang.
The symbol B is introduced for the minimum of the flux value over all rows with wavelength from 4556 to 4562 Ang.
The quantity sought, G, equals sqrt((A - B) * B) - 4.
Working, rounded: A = 11.98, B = 9.528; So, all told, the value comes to 0.8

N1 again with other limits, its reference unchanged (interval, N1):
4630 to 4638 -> 4630.19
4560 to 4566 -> 4561.40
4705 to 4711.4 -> 4706.51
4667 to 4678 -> 4674.11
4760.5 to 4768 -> 4761.00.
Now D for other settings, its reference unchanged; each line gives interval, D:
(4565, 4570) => 4566.66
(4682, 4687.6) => 4682.72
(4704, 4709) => 4706.51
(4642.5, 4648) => 4643.00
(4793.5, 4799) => 4798.42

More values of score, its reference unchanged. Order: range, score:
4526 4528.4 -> -2.8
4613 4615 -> -4.8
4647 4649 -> -2.4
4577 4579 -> -3.1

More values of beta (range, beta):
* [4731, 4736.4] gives 17.3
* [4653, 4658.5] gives 16.1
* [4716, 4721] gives 17.8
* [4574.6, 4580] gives 16.2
